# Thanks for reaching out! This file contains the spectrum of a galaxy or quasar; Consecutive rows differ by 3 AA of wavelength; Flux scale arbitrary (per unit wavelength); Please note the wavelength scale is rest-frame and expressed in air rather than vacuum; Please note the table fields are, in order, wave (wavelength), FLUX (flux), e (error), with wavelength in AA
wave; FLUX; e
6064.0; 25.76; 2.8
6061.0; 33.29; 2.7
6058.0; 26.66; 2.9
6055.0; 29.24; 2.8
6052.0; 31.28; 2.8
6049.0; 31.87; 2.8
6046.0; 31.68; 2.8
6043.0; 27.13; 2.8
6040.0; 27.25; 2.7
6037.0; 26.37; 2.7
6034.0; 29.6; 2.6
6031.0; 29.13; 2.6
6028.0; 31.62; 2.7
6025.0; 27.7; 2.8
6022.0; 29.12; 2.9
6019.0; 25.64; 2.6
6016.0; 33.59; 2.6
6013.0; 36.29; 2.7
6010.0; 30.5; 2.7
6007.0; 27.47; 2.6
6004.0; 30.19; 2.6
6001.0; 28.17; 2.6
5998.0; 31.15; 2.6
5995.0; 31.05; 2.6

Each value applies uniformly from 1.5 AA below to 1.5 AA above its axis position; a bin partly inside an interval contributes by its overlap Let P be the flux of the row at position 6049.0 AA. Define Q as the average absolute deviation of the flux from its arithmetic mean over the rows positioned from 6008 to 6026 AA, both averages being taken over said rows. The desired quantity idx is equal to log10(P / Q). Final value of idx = 1.03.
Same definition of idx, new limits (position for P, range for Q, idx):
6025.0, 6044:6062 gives 1.18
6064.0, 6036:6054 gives 1.04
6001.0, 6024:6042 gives 1.27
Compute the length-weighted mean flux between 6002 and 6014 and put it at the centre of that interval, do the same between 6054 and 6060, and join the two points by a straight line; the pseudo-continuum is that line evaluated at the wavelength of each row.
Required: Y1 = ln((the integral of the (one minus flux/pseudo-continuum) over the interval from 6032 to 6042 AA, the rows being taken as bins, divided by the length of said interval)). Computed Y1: -2.95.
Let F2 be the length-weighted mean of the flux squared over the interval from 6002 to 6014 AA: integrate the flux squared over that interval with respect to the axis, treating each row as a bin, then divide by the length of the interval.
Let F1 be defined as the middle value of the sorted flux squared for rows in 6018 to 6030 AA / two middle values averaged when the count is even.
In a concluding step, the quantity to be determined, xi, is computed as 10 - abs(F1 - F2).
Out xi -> -139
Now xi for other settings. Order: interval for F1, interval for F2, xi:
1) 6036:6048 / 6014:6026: -124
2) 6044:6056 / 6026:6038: -123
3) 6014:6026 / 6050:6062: -92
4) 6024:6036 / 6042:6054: -66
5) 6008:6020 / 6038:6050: -158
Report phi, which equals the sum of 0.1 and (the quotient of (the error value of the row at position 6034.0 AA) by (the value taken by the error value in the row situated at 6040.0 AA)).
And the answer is 1.06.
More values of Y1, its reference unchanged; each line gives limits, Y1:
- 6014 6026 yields -3.62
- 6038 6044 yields -2.69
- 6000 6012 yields -3.06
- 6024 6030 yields -7.03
